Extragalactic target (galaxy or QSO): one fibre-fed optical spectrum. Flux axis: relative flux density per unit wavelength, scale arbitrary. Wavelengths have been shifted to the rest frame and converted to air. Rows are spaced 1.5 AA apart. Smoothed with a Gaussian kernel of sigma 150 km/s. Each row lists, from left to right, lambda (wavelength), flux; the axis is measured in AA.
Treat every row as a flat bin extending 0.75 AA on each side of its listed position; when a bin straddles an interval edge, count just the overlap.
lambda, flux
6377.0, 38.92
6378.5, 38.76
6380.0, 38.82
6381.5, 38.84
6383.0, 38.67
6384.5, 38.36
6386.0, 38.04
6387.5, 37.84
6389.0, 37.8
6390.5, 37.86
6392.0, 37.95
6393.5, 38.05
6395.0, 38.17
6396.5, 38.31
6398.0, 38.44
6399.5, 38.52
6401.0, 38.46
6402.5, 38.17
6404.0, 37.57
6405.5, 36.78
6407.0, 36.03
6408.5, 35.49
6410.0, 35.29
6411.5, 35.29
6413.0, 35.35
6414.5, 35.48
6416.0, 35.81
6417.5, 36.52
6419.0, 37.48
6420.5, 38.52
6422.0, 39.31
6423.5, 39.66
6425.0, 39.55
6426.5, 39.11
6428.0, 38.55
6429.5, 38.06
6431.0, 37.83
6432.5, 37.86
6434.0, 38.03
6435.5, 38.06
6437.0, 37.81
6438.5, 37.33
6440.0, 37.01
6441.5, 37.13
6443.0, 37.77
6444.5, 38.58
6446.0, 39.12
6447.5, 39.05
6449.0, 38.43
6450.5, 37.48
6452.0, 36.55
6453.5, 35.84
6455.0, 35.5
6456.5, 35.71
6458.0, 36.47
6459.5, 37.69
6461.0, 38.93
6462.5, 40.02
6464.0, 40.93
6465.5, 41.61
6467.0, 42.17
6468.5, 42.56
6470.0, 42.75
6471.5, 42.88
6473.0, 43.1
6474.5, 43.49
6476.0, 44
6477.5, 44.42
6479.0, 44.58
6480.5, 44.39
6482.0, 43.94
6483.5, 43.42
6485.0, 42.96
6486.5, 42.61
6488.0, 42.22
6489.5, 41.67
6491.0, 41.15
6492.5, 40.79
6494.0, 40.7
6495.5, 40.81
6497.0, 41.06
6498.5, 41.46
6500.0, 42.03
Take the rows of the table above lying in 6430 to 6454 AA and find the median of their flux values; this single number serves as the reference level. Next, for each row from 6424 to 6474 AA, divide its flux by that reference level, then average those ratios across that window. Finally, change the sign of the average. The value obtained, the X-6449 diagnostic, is -1.03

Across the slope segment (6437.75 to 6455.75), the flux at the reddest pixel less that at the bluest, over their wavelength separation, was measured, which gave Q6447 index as -0.11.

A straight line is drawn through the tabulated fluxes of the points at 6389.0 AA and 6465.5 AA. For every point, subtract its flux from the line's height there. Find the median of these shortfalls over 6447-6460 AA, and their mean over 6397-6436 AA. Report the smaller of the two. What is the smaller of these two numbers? 1.7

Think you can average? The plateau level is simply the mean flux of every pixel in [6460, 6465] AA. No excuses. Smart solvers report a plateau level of 40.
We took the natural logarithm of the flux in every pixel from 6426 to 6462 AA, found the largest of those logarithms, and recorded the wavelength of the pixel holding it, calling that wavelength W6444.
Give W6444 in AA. 6446.0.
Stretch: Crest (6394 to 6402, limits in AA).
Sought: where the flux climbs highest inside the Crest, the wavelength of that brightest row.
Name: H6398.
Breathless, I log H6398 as 6399.5 AA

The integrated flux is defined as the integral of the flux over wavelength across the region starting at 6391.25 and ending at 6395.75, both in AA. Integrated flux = 171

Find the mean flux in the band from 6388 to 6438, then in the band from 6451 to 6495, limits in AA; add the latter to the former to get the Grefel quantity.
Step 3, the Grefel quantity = 79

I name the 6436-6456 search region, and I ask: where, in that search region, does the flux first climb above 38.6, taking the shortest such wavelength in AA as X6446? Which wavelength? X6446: 6446.0 AA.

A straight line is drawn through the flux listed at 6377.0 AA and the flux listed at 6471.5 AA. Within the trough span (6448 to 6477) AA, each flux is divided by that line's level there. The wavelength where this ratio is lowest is 6455.0 AA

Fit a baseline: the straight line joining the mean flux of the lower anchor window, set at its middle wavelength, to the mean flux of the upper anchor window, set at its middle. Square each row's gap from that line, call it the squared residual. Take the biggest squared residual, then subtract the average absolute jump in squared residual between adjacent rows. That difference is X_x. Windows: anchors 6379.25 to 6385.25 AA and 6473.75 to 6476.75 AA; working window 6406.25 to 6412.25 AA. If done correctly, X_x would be 22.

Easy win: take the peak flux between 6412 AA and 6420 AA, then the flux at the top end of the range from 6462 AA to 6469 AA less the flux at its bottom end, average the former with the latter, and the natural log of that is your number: 3.00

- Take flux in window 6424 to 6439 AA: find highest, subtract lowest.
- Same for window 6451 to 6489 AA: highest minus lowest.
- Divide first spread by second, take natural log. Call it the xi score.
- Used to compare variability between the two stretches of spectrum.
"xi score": -1.4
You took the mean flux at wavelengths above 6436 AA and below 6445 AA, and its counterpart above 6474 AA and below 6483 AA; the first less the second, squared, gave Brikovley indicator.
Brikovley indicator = 43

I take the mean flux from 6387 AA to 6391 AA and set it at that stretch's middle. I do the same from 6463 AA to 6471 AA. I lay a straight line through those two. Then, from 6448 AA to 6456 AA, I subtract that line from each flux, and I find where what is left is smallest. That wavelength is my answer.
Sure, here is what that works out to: 6455.0 AA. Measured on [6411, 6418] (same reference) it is 6413.0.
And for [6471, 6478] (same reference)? 6471.5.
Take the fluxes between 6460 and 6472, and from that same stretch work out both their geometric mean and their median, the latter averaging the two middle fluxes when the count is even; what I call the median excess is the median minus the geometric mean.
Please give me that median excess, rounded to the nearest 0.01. 0.43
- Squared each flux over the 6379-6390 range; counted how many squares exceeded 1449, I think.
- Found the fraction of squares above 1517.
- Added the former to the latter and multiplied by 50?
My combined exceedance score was 200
